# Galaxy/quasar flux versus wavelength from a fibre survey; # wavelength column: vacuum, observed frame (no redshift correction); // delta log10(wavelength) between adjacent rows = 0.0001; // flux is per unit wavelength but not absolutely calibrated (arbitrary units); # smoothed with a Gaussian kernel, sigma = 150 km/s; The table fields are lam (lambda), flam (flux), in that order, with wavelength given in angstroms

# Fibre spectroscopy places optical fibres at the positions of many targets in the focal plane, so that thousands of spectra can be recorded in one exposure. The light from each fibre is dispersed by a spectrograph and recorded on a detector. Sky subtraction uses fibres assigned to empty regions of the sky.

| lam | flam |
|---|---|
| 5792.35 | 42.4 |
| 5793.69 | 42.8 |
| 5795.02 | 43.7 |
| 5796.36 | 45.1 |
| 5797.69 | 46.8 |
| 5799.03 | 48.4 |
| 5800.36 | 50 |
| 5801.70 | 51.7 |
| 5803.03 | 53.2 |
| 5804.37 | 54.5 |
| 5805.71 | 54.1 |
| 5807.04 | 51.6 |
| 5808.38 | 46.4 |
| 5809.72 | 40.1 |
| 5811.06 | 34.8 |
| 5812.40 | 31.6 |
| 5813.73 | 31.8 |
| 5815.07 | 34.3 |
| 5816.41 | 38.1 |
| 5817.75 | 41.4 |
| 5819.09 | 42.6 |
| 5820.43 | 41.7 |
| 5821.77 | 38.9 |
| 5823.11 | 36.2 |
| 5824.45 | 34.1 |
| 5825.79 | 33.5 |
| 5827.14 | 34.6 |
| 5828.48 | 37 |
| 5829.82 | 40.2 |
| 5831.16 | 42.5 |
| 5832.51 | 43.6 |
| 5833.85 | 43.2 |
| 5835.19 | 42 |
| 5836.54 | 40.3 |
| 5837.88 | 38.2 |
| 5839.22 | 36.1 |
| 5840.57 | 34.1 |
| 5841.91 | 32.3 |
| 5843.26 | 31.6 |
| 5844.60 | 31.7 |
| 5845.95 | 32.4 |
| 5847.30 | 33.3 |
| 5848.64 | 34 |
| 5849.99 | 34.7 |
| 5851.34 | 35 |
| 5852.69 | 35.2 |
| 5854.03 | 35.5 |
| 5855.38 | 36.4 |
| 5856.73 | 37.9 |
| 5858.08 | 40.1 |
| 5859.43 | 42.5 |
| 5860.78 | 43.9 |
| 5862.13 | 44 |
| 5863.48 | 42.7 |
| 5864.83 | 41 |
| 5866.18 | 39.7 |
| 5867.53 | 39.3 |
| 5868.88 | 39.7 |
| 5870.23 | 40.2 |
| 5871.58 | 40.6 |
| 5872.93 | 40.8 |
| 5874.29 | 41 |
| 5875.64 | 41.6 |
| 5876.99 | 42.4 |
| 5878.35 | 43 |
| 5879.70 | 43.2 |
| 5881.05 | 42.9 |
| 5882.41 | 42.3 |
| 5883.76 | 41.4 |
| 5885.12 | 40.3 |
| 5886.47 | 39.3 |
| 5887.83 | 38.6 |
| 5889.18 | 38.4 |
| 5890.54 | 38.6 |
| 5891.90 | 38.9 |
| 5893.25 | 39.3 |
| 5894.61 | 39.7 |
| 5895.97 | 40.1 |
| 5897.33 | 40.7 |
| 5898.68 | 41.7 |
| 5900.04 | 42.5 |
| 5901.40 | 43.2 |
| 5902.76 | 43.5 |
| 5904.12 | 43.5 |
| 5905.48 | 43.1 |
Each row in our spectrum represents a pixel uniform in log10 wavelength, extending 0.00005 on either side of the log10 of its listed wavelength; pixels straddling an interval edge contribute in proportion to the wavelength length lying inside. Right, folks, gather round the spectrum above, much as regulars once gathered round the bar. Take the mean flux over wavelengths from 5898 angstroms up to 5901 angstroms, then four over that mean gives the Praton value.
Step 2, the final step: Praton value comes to 0.095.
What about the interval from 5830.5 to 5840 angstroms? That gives 0.098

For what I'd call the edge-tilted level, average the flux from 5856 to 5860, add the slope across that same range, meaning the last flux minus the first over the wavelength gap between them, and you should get 42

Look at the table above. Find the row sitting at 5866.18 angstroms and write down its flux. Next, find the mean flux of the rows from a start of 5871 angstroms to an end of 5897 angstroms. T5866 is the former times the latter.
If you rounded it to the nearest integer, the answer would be 1614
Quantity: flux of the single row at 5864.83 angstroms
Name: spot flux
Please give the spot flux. 41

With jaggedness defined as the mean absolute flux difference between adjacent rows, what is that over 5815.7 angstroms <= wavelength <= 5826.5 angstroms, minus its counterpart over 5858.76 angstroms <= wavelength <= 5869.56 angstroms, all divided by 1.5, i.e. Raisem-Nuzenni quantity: 0.7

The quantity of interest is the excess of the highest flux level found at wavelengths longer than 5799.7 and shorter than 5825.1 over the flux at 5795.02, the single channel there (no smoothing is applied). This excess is 11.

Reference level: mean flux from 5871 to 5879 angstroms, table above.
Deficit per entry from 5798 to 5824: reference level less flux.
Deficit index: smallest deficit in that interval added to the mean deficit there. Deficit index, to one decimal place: -14.6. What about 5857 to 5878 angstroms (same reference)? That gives -2.2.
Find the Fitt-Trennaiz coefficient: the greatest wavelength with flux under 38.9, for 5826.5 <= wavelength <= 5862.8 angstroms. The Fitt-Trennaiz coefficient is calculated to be 5856.73 angstroms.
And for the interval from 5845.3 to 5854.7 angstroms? 5854.03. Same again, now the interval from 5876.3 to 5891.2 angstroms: 5890.54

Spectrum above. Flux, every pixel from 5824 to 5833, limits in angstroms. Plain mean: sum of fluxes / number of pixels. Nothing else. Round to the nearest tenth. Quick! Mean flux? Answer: 37.9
